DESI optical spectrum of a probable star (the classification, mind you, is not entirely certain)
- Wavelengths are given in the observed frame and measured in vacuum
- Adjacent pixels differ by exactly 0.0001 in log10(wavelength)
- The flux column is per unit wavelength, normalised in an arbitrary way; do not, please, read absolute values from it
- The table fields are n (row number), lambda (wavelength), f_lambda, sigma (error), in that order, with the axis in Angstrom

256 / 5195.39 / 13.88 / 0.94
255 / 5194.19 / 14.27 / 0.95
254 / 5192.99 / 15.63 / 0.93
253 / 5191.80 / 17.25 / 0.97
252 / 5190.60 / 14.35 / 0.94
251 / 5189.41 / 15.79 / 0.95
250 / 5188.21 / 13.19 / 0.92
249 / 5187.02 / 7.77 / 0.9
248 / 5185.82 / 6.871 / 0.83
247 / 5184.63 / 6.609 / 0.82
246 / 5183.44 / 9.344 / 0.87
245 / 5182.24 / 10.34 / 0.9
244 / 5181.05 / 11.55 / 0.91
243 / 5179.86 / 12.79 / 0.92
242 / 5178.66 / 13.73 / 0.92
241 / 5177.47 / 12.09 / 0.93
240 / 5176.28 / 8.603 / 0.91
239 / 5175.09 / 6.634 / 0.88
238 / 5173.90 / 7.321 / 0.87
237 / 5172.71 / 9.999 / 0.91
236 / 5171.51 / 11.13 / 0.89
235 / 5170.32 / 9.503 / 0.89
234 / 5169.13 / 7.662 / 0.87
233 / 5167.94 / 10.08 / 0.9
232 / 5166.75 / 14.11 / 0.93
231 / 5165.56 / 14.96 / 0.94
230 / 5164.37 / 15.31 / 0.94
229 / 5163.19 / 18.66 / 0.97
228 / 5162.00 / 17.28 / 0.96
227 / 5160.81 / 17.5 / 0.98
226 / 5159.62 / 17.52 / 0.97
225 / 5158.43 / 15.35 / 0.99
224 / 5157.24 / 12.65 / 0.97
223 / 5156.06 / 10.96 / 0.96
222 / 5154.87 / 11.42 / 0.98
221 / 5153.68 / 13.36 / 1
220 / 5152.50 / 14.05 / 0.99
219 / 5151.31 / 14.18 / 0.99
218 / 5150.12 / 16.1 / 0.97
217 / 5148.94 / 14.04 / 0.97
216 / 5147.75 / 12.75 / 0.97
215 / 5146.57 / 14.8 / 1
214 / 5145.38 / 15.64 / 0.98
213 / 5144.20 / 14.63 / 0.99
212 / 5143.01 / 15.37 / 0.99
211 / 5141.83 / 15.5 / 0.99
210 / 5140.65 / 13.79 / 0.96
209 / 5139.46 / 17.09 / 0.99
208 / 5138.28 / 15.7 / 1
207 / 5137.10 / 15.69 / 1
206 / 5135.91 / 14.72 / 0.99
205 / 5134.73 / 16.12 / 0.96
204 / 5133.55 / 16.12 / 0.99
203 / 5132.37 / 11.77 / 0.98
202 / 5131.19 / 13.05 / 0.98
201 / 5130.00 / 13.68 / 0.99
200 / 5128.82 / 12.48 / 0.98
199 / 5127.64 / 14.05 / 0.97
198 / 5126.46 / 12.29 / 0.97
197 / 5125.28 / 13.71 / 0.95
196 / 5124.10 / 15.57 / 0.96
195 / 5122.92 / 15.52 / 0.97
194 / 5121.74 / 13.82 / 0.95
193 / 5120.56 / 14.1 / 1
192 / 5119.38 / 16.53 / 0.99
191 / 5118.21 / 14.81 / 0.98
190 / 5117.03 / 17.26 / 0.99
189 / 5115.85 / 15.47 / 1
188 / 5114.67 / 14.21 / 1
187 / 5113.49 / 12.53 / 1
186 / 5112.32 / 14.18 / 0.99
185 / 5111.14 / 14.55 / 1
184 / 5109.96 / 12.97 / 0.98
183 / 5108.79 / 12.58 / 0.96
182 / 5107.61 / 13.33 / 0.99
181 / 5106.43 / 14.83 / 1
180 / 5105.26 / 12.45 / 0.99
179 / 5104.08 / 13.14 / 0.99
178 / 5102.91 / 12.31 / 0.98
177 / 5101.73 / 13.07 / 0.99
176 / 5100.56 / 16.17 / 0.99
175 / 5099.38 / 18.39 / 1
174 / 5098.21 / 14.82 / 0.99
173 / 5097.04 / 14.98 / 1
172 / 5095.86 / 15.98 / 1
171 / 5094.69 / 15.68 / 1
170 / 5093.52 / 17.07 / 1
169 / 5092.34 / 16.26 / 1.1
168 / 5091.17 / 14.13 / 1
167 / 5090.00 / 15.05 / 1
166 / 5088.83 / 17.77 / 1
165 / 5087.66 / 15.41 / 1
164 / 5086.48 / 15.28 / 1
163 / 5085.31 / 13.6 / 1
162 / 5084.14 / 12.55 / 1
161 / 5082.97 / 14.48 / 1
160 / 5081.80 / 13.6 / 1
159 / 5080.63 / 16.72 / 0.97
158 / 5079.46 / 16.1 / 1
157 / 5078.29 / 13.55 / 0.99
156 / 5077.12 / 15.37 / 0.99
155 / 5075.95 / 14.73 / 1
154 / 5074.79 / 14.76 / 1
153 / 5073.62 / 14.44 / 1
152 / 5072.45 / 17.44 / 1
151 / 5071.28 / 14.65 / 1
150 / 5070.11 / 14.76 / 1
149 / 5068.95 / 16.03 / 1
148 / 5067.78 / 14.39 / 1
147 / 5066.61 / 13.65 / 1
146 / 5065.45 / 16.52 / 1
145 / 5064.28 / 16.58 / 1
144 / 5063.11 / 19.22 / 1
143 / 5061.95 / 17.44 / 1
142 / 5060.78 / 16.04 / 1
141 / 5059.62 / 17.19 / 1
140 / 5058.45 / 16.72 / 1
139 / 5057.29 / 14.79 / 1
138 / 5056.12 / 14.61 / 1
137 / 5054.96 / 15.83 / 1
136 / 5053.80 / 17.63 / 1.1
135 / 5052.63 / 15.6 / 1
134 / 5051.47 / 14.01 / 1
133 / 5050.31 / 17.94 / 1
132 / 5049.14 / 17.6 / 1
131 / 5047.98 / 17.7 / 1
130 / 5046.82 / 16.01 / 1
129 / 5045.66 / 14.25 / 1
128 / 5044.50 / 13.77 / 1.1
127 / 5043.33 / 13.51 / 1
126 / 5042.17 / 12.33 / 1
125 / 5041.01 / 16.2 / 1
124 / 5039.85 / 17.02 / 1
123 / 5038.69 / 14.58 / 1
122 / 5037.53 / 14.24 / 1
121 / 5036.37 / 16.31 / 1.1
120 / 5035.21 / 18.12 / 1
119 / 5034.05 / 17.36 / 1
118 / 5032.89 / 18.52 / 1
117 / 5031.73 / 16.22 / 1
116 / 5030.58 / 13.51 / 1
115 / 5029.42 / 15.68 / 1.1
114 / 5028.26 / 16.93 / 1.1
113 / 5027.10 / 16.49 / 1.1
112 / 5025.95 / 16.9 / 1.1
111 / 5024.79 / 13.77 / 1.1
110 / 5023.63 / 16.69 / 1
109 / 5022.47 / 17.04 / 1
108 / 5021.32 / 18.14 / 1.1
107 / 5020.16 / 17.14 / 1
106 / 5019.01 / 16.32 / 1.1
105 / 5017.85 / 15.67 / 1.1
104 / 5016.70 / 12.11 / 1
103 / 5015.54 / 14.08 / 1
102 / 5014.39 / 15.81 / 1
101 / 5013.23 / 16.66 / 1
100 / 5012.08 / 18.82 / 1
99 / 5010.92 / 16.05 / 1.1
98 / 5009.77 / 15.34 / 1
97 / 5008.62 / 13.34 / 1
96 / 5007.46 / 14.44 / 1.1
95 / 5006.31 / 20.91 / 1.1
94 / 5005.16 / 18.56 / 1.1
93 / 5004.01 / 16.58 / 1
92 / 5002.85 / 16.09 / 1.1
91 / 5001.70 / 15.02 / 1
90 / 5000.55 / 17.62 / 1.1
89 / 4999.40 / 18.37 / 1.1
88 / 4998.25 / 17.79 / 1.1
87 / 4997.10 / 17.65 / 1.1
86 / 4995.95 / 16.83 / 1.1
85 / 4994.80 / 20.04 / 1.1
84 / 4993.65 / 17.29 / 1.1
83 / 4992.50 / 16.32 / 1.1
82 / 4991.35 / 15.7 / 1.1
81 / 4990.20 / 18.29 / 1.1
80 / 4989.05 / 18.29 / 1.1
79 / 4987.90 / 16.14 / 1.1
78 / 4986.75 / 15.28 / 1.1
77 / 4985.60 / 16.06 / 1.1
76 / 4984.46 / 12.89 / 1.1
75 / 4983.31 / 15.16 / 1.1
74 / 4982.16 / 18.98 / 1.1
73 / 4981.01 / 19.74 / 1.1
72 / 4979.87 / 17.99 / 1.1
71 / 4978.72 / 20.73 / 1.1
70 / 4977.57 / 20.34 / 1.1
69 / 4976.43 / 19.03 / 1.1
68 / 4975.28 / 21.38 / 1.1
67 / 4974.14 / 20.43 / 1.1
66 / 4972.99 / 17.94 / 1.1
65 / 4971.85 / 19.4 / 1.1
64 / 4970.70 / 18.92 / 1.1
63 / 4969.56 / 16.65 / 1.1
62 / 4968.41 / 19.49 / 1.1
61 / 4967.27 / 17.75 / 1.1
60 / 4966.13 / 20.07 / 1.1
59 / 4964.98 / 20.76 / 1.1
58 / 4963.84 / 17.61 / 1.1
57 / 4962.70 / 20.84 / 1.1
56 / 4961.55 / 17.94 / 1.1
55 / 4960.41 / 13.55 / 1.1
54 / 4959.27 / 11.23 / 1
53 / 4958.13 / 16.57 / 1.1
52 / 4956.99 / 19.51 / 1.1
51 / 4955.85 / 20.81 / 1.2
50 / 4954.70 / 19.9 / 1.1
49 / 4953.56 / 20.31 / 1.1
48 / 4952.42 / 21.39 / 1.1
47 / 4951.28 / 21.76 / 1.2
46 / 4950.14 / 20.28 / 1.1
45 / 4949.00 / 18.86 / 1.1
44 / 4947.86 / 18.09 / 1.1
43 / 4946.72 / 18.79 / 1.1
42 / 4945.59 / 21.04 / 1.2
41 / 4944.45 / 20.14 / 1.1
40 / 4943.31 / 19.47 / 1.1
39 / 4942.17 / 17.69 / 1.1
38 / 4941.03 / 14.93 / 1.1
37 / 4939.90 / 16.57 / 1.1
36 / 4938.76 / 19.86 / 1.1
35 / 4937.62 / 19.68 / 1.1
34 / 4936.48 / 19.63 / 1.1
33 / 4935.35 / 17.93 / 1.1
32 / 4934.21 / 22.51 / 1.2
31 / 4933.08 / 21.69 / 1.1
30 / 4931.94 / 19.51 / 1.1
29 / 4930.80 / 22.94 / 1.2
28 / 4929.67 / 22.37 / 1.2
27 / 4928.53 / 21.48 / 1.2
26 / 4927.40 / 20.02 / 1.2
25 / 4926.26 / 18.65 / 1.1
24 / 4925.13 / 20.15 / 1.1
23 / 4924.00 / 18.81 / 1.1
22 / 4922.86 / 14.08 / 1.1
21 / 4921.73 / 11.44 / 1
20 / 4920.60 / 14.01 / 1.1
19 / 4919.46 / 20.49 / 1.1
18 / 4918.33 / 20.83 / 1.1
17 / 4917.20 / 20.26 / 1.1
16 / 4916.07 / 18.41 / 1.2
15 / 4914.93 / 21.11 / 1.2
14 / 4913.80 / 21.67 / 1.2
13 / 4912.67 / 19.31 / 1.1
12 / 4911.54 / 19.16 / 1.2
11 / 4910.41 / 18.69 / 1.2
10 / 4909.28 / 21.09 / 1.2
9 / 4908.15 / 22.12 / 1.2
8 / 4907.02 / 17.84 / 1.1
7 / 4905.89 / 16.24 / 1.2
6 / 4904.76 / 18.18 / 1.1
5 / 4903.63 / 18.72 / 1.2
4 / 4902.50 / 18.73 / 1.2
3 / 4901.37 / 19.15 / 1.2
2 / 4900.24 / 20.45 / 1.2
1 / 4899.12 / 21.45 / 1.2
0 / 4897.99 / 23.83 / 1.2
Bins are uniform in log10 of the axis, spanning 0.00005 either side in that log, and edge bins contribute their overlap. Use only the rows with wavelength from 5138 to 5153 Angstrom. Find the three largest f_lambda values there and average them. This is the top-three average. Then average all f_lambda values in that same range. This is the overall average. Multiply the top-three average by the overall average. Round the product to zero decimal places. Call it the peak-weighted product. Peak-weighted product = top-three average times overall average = 243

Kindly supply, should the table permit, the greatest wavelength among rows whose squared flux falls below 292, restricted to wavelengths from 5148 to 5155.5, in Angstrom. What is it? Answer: 5154.87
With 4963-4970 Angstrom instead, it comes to 4969.56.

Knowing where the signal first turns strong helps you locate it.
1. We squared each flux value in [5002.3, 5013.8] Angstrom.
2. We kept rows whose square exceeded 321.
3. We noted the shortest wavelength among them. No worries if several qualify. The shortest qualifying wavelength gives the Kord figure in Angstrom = 5005.16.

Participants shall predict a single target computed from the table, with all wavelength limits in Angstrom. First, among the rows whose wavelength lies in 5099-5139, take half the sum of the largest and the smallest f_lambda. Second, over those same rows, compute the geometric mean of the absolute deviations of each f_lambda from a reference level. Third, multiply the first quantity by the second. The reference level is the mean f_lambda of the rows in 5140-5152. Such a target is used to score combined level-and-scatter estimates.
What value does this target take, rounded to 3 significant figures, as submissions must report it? 15.0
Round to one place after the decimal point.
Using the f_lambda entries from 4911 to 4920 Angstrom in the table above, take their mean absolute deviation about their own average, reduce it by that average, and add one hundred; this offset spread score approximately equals 80.7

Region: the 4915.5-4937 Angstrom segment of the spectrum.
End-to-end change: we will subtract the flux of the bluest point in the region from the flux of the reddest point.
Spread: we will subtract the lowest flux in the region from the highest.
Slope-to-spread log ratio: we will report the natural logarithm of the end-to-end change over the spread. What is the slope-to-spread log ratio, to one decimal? -2.2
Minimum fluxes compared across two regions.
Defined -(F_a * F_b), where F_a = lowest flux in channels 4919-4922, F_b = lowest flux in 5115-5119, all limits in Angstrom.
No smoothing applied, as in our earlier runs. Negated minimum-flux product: -169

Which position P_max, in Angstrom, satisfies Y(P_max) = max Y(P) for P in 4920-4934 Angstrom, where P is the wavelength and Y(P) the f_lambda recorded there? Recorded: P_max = 4930.80 Angstrom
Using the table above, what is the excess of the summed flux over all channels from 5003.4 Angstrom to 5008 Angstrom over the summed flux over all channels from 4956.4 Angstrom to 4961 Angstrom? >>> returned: 10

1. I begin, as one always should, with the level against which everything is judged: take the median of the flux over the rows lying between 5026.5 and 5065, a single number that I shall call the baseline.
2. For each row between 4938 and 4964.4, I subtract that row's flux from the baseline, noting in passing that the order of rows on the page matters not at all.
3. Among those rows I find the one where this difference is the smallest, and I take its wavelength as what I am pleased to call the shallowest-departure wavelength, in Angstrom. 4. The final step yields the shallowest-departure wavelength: 4951.28 Angstrom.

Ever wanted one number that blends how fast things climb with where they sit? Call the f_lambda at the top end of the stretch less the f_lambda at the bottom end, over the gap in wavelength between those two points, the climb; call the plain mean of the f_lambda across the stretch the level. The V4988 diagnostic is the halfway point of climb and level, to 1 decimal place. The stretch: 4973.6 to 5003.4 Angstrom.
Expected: 8.8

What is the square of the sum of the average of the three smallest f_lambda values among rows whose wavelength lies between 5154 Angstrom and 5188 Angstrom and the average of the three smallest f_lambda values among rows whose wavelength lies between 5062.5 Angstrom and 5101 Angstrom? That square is 398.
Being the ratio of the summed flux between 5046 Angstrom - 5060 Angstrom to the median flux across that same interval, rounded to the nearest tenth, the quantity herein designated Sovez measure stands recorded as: 12.0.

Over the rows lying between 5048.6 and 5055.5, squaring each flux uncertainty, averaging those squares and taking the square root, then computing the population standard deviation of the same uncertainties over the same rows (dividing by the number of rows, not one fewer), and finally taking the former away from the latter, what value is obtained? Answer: -0.980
